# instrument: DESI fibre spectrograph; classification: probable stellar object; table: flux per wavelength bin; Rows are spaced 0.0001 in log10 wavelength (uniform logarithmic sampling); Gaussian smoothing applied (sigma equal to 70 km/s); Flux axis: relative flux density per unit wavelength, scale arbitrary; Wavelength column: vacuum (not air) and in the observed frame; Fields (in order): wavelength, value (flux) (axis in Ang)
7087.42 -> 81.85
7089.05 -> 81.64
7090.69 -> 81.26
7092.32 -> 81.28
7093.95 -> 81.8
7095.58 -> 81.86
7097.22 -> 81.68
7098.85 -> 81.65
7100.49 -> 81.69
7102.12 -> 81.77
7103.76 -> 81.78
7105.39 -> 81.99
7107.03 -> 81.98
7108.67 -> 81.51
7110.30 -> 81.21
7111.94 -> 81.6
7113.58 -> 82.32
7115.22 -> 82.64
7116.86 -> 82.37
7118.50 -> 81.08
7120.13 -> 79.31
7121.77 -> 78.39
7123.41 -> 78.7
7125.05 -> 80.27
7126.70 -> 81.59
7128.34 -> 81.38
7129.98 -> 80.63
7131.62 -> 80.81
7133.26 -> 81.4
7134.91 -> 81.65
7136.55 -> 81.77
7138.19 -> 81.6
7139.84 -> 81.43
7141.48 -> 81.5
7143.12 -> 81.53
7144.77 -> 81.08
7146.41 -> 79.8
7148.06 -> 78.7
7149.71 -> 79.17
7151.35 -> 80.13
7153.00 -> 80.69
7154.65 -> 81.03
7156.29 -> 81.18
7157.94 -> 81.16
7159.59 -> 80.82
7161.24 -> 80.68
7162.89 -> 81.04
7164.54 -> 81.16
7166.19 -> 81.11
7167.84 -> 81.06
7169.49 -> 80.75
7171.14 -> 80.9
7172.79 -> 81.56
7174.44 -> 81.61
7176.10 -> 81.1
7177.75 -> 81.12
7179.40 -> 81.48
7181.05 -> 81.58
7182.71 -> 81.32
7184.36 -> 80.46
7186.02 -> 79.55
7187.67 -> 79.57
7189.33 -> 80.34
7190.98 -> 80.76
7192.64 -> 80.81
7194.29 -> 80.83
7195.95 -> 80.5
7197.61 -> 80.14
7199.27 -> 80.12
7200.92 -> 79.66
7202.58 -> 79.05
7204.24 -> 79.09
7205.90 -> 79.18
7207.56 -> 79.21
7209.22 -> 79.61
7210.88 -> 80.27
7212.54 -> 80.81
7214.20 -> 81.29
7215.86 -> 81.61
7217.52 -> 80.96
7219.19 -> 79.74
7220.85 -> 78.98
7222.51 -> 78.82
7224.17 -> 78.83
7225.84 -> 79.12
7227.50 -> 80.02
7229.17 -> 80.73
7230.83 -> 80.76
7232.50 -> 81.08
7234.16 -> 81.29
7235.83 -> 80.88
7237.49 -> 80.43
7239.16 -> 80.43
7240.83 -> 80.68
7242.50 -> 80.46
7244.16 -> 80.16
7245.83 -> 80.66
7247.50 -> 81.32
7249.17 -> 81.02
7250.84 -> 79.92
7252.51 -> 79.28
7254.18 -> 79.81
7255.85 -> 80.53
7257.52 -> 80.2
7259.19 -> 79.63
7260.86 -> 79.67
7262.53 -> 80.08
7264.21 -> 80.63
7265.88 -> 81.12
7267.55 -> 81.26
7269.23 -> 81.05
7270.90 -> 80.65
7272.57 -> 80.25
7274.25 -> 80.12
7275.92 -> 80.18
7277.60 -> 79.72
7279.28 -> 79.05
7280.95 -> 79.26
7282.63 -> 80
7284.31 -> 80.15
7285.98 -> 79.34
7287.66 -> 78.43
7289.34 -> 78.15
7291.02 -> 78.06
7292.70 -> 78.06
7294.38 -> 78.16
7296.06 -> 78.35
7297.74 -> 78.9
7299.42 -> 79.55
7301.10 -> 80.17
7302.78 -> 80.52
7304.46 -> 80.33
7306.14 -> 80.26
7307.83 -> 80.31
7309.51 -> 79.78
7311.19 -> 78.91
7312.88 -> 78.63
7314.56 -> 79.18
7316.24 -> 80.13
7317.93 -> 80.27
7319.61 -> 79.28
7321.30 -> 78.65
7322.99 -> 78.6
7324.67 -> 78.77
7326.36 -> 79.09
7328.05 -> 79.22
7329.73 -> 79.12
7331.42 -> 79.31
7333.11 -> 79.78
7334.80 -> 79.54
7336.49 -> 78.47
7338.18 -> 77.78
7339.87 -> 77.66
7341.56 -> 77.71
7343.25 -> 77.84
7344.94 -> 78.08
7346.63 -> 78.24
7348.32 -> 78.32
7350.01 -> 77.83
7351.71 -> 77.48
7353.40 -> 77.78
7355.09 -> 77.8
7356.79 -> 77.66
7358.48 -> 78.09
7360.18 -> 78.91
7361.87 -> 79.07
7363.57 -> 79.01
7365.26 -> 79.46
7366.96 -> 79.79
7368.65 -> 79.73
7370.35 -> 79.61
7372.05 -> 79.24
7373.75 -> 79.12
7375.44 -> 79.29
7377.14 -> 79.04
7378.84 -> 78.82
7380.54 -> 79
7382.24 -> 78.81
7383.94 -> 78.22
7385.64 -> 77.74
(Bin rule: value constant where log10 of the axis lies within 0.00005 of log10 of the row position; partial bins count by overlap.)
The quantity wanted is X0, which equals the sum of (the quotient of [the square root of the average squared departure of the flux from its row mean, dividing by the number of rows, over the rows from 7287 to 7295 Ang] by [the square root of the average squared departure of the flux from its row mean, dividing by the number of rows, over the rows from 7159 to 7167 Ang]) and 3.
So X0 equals 3.7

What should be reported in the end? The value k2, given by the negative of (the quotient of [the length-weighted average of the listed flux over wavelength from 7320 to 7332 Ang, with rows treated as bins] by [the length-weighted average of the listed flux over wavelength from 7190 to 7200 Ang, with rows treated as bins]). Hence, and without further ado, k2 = -0.98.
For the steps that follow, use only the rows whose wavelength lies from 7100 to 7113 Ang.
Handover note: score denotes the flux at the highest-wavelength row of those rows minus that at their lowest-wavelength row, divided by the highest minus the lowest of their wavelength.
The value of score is -0.01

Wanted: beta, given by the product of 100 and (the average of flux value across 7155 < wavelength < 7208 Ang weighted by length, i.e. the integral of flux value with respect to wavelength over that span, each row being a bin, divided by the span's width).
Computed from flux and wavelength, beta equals 8061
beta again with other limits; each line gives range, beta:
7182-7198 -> 8043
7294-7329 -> 7941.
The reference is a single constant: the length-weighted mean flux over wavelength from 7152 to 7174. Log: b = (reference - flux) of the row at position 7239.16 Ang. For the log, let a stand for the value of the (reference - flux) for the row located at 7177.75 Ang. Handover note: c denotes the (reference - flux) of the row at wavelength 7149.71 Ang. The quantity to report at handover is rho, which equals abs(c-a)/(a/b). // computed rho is -11.0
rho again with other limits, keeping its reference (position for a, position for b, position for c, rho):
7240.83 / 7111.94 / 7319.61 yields -2.4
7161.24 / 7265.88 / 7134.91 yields -0.3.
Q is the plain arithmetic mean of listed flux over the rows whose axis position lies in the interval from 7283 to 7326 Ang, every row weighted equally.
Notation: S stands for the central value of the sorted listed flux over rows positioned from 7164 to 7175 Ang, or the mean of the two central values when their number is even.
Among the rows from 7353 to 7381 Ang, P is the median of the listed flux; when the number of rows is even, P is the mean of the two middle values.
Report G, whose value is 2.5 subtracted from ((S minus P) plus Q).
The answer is 78.8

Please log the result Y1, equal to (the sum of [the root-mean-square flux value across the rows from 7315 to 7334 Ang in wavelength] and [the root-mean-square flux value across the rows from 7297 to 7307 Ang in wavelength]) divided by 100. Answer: 1.59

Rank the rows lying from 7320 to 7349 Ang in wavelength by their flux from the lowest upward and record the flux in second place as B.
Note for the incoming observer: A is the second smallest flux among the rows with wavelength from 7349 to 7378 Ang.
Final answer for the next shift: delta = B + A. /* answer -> 155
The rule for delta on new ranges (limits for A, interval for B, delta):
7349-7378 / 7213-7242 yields 156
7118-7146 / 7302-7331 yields 157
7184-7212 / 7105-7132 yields 158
